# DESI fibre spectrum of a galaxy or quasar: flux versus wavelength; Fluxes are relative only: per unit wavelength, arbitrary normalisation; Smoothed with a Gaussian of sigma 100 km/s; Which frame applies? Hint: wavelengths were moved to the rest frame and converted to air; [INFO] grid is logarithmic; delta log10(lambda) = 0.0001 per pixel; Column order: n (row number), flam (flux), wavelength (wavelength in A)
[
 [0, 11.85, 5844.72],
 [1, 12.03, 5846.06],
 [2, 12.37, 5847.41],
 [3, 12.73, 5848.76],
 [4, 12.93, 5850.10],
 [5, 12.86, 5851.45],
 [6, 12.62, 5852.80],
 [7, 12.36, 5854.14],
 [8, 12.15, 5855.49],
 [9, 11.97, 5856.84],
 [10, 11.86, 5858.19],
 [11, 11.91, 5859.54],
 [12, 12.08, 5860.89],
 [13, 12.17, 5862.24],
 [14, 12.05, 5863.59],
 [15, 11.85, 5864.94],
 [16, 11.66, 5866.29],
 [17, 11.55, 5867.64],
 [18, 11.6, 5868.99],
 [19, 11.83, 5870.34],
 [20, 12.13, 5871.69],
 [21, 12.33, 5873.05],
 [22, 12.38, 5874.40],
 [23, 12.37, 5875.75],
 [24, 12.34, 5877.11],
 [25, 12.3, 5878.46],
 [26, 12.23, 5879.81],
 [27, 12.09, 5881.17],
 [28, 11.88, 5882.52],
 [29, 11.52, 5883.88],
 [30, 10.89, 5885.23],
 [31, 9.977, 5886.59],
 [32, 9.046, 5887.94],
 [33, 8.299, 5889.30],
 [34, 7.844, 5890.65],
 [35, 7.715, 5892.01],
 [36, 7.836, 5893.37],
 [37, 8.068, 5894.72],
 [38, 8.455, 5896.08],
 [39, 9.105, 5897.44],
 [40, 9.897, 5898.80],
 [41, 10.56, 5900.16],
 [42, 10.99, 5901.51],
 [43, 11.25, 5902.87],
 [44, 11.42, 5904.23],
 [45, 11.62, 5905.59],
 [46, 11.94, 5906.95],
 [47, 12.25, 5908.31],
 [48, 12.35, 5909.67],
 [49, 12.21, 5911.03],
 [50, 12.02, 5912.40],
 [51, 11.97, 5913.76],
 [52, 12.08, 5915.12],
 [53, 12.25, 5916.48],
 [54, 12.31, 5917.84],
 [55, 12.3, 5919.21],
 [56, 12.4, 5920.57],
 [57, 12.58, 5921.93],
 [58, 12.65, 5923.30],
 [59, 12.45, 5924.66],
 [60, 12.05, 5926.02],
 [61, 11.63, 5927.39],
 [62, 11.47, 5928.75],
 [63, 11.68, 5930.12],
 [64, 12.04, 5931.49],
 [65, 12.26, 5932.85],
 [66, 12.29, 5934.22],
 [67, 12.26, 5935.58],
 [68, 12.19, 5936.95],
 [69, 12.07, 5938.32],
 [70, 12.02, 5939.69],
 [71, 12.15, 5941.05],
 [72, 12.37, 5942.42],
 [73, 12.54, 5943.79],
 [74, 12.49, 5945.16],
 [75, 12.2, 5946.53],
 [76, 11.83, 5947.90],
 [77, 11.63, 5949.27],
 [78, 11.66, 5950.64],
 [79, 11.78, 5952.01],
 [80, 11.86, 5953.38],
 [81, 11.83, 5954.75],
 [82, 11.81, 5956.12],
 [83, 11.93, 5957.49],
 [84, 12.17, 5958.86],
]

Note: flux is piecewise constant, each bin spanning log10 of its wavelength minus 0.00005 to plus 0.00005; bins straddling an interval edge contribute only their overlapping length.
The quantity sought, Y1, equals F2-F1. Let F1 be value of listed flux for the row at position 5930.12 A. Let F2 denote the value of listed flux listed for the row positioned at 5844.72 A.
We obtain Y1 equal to 0.2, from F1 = 11.68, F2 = 11.85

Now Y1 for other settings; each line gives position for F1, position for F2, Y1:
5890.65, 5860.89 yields 4.2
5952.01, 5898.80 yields -1.9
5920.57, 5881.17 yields -0.3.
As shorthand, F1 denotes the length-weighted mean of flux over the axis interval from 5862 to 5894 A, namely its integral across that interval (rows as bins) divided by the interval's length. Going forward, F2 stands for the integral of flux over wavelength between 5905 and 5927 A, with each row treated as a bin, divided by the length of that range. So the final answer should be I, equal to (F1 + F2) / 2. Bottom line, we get 11.6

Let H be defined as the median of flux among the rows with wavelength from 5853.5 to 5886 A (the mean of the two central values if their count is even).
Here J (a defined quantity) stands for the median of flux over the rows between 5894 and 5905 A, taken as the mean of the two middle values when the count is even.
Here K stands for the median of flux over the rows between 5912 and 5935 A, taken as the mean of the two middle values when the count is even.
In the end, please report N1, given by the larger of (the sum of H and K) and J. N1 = 24.3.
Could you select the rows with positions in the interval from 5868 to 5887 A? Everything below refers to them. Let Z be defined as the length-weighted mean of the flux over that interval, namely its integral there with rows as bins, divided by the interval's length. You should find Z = 11.9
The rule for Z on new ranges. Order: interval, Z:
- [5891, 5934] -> 11.3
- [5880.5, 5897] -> 9.5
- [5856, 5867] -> 11.9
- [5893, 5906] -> 9.9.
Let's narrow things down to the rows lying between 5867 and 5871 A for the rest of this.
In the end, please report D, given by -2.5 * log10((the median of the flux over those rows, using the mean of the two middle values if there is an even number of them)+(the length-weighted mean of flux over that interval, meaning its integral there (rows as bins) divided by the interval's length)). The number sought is -3.42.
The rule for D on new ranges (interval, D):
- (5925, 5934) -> -3.44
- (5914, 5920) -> -3.47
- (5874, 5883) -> -3.47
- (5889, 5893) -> -2.99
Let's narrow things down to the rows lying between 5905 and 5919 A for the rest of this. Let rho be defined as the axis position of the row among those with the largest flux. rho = 5909.67 A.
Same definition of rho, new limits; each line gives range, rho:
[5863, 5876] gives 5874.40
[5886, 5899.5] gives 5886.59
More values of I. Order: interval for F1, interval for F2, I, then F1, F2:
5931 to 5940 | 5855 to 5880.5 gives 12.1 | 12.2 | 12.04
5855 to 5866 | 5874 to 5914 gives 11.4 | 12.0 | 10.74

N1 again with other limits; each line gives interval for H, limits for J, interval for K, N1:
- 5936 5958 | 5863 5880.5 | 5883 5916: 22.9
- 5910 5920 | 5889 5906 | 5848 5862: 24.5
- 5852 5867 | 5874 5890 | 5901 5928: 24.2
